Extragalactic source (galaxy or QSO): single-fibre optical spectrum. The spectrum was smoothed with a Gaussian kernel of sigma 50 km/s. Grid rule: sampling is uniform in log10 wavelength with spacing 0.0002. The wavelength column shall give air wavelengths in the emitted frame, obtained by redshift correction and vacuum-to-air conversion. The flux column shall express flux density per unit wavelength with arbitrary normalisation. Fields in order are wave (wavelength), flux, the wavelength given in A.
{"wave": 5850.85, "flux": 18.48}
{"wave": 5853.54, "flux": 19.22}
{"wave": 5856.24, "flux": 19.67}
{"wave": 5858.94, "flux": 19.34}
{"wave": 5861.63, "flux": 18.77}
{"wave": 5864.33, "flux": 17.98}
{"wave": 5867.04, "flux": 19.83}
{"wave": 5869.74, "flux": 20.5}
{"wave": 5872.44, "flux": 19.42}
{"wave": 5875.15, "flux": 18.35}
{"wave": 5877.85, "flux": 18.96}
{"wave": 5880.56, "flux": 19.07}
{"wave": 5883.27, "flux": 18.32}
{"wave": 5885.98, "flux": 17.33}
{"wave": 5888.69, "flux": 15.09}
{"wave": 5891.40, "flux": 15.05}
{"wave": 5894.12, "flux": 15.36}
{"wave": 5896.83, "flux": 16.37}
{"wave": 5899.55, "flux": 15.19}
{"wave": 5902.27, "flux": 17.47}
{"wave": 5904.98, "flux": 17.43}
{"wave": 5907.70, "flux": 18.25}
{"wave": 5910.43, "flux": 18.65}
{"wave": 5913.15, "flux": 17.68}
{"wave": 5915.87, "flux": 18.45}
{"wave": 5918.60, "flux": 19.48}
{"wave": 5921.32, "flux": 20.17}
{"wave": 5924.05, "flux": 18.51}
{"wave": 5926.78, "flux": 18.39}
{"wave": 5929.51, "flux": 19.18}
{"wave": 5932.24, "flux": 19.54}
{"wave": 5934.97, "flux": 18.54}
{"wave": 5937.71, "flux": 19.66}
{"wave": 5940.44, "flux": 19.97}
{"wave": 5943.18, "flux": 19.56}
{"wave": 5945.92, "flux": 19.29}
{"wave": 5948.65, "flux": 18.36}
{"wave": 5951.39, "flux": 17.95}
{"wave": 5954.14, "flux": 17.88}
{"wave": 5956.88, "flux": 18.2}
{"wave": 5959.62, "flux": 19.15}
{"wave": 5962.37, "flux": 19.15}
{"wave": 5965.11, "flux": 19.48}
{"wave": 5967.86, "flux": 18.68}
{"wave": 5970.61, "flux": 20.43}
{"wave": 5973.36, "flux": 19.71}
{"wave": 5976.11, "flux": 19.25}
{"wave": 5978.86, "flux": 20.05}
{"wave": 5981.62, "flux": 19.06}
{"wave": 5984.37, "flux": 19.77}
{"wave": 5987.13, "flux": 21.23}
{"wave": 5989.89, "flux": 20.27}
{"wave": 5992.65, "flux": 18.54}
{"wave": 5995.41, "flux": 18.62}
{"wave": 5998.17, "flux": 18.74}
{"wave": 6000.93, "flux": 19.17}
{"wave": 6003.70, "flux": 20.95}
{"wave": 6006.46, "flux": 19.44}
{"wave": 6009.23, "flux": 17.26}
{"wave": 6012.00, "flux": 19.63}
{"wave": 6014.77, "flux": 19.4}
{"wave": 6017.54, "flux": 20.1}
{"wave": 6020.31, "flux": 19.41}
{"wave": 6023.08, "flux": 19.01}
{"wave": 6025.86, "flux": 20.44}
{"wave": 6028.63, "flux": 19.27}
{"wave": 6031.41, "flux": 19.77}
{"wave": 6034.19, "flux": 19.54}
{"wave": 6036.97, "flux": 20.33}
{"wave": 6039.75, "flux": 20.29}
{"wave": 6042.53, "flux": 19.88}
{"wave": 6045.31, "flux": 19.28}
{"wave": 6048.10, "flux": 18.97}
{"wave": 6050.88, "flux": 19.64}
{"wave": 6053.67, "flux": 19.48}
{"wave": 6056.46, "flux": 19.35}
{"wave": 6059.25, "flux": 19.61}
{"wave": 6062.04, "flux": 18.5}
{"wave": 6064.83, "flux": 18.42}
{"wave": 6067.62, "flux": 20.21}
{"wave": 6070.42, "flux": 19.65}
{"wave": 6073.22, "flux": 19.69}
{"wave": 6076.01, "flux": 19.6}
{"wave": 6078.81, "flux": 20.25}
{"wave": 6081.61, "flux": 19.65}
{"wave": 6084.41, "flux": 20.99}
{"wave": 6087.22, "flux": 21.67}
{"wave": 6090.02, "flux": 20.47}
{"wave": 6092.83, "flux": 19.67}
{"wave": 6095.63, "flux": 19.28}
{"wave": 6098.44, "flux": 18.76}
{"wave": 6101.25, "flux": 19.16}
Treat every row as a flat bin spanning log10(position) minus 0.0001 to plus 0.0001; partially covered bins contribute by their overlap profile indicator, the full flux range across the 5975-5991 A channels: 2.2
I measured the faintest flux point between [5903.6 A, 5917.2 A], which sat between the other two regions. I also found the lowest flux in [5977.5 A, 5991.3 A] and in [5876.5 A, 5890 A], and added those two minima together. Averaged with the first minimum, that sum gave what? 25.8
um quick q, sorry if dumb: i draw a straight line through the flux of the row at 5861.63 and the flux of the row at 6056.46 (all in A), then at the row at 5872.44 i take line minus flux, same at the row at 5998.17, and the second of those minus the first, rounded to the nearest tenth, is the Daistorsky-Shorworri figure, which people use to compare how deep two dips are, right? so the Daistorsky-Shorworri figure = 1.1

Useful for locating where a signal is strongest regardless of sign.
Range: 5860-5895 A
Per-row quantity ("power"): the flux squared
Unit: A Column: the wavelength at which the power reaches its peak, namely 5869.74 A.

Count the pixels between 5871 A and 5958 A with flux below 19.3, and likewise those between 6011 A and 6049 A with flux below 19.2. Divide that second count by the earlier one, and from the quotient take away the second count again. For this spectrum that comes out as -1.9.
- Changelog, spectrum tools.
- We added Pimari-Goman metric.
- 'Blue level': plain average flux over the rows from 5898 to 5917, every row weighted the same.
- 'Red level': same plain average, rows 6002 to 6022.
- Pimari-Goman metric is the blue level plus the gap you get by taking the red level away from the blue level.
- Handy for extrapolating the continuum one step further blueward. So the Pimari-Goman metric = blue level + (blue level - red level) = 15.7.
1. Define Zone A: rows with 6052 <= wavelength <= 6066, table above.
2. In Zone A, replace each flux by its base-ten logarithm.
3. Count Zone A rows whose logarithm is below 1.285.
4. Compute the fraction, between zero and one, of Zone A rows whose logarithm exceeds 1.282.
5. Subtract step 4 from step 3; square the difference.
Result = 2.0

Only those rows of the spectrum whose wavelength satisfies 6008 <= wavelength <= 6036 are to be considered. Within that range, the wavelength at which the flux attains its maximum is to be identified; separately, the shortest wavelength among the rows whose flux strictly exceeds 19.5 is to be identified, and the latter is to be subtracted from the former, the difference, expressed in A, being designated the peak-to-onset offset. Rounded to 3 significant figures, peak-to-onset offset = 13.9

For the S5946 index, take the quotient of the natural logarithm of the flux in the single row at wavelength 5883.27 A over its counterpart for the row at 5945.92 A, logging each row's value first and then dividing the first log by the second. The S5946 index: 0.98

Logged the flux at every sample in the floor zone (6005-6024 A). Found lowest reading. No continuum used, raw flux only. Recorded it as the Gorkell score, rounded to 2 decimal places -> 17.26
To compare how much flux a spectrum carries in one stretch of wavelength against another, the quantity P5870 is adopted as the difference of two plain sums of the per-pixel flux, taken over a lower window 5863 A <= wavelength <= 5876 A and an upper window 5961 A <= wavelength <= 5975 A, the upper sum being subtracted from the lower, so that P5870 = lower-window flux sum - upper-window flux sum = -1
